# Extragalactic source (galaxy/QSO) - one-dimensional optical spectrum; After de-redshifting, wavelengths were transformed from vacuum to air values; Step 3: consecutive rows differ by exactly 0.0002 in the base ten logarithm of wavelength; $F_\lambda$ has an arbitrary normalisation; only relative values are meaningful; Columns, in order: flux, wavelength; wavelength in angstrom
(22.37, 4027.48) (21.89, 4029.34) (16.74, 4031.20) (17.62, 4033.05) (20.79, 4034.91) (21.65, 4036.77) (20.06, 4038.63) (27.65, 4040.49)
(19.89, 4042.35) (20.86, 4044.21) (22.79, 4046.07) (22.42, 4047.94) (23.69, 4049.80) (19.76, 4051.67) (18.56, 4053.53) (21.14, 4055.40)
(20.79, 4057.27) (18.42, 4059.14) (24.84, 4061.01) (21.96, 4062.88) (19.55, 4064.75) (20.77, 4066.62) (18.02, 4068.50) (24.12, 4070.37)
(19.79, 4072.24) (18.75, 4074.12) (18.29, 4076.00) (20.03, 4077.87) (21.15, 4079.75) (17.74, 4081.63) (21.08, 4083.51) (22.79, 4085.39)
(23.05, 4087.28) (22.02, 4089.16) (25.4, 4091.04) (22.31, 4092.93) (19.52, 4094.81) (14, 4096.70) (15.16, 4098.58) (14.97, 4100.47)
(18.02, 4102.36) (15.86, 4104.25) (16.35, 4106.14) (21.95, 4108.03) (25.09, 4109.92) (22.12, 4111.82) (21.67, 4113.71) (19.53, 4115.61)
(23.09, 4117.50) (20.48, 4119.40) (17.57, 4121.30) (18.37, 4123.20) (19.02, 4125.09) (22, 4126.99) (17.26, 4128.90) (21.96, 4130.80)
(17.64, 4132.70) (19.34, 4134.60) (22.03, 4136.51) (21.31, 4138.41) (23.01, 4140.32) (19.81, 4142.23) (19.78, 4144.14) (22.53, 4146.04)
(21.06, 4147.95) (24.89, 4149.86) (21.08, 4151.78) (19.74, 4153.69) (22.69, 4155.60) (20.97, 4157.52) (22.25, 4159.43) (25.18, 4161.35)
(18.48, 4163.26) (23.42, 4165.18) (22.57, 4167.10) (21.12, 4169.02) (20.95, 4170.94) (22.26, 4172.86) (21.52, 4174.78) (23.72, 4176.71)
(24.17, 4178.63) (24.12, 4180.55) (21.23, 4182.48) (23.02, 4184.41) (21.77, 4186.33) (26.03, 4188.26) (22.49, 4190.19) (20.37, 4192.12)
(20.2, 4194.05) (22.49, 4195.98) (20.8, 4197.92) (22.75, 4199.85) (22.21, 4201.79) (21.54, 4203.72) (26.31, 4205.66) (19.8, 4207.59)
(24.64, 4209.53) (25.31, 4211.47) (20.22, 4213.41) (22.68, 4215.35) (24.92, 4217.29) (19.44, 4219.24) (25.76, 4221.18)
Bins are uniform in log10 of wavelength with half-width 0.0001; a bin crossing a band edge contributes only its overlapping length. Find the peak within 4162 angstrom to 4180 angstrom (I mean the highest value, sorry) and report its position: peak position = 4178.63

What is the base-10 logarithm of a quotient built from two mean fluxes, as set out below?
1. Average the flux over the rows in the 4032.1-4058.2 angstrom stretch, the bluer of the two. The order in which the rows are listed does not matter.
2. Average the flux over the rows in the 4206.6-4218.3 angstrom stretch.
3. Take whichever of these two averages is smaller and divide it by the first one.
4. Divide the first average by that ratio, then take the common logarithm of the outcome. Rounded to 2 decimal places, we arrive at 1.33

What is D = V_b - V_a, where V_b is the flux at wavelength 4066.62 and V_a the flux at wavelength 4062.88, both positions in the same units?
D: -1.2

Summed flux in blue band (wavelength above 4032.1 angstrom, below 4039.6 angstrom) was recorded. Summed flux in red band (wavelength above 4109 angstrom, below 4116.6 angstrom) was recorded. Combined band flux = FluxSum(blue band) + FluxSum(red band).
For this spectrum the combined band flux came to 169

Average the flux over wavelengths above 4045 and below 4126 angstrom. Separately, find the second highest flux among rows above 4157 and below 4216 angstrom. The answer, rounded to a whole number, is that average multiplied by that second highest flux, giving 528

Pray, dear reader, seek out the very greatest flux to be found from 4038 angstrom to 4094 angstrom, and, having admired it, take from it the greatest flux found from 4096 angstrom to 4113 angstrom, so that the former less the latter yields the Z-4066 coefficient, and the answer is 2.6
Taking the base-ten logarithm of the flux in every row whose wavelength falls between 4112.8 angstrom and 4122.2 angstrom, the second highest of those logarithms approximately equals 1.34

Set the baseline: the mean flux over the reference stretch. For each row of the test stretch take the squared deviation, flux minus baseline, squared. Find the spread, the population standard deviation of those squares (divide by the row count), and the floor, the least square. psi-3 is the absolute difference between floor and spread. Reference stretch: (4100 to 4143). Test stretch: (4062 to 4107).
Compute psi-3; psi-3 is 10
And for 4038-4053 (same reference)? 19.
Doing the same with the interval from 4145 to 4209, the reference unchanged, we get 10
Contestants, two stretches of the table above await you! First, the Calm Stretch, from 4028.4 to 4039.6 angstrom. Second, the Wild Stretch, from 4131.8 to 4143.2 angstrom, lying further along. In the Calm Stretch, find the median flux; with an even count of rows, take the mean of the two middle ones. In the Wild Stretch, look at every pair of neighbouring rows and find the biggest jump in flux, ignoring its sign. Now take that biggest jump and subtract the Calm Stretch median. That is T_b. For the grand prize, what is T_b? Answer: -17.2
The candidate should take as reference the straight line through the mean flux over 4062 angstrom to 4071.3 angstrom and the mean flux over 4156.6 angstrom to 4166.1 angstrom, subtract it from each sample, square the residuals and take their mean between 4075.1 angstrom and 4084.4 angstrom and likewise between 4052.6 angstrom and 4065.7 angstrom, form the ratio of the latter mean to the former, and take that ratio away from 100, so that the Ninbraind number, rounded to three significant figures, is 98.9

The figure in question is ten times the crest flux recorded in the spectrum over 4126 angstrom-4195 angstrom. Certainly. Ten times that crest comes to 260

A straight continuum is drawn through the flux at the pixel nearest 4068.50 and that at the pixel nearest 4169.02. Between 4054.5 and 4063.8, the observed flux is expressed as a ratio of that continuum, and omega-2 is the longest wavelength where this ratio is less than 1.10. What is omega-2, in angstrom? 4059.14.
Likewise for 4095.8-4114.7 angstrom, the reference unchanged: 4106.14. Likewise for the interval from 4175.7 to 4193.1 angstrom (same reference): 4192.12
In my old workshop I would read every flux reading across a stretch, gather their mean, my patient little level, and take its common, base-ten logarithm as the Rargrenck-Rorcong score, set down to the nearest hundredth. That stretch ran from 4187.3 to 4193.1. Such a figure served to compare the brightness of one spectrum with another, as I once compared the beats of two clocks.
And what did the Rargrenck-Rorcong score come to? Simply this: 1.36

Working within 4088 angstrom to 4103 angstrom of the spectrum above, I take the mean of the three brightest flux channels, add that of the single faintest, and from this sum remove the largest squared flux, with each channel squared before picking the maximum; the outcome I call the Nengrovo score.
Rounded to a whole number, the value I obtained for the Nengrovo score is -608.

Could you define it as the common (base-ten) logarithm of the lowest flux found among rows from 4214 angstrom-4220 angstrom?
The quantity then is 1.289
